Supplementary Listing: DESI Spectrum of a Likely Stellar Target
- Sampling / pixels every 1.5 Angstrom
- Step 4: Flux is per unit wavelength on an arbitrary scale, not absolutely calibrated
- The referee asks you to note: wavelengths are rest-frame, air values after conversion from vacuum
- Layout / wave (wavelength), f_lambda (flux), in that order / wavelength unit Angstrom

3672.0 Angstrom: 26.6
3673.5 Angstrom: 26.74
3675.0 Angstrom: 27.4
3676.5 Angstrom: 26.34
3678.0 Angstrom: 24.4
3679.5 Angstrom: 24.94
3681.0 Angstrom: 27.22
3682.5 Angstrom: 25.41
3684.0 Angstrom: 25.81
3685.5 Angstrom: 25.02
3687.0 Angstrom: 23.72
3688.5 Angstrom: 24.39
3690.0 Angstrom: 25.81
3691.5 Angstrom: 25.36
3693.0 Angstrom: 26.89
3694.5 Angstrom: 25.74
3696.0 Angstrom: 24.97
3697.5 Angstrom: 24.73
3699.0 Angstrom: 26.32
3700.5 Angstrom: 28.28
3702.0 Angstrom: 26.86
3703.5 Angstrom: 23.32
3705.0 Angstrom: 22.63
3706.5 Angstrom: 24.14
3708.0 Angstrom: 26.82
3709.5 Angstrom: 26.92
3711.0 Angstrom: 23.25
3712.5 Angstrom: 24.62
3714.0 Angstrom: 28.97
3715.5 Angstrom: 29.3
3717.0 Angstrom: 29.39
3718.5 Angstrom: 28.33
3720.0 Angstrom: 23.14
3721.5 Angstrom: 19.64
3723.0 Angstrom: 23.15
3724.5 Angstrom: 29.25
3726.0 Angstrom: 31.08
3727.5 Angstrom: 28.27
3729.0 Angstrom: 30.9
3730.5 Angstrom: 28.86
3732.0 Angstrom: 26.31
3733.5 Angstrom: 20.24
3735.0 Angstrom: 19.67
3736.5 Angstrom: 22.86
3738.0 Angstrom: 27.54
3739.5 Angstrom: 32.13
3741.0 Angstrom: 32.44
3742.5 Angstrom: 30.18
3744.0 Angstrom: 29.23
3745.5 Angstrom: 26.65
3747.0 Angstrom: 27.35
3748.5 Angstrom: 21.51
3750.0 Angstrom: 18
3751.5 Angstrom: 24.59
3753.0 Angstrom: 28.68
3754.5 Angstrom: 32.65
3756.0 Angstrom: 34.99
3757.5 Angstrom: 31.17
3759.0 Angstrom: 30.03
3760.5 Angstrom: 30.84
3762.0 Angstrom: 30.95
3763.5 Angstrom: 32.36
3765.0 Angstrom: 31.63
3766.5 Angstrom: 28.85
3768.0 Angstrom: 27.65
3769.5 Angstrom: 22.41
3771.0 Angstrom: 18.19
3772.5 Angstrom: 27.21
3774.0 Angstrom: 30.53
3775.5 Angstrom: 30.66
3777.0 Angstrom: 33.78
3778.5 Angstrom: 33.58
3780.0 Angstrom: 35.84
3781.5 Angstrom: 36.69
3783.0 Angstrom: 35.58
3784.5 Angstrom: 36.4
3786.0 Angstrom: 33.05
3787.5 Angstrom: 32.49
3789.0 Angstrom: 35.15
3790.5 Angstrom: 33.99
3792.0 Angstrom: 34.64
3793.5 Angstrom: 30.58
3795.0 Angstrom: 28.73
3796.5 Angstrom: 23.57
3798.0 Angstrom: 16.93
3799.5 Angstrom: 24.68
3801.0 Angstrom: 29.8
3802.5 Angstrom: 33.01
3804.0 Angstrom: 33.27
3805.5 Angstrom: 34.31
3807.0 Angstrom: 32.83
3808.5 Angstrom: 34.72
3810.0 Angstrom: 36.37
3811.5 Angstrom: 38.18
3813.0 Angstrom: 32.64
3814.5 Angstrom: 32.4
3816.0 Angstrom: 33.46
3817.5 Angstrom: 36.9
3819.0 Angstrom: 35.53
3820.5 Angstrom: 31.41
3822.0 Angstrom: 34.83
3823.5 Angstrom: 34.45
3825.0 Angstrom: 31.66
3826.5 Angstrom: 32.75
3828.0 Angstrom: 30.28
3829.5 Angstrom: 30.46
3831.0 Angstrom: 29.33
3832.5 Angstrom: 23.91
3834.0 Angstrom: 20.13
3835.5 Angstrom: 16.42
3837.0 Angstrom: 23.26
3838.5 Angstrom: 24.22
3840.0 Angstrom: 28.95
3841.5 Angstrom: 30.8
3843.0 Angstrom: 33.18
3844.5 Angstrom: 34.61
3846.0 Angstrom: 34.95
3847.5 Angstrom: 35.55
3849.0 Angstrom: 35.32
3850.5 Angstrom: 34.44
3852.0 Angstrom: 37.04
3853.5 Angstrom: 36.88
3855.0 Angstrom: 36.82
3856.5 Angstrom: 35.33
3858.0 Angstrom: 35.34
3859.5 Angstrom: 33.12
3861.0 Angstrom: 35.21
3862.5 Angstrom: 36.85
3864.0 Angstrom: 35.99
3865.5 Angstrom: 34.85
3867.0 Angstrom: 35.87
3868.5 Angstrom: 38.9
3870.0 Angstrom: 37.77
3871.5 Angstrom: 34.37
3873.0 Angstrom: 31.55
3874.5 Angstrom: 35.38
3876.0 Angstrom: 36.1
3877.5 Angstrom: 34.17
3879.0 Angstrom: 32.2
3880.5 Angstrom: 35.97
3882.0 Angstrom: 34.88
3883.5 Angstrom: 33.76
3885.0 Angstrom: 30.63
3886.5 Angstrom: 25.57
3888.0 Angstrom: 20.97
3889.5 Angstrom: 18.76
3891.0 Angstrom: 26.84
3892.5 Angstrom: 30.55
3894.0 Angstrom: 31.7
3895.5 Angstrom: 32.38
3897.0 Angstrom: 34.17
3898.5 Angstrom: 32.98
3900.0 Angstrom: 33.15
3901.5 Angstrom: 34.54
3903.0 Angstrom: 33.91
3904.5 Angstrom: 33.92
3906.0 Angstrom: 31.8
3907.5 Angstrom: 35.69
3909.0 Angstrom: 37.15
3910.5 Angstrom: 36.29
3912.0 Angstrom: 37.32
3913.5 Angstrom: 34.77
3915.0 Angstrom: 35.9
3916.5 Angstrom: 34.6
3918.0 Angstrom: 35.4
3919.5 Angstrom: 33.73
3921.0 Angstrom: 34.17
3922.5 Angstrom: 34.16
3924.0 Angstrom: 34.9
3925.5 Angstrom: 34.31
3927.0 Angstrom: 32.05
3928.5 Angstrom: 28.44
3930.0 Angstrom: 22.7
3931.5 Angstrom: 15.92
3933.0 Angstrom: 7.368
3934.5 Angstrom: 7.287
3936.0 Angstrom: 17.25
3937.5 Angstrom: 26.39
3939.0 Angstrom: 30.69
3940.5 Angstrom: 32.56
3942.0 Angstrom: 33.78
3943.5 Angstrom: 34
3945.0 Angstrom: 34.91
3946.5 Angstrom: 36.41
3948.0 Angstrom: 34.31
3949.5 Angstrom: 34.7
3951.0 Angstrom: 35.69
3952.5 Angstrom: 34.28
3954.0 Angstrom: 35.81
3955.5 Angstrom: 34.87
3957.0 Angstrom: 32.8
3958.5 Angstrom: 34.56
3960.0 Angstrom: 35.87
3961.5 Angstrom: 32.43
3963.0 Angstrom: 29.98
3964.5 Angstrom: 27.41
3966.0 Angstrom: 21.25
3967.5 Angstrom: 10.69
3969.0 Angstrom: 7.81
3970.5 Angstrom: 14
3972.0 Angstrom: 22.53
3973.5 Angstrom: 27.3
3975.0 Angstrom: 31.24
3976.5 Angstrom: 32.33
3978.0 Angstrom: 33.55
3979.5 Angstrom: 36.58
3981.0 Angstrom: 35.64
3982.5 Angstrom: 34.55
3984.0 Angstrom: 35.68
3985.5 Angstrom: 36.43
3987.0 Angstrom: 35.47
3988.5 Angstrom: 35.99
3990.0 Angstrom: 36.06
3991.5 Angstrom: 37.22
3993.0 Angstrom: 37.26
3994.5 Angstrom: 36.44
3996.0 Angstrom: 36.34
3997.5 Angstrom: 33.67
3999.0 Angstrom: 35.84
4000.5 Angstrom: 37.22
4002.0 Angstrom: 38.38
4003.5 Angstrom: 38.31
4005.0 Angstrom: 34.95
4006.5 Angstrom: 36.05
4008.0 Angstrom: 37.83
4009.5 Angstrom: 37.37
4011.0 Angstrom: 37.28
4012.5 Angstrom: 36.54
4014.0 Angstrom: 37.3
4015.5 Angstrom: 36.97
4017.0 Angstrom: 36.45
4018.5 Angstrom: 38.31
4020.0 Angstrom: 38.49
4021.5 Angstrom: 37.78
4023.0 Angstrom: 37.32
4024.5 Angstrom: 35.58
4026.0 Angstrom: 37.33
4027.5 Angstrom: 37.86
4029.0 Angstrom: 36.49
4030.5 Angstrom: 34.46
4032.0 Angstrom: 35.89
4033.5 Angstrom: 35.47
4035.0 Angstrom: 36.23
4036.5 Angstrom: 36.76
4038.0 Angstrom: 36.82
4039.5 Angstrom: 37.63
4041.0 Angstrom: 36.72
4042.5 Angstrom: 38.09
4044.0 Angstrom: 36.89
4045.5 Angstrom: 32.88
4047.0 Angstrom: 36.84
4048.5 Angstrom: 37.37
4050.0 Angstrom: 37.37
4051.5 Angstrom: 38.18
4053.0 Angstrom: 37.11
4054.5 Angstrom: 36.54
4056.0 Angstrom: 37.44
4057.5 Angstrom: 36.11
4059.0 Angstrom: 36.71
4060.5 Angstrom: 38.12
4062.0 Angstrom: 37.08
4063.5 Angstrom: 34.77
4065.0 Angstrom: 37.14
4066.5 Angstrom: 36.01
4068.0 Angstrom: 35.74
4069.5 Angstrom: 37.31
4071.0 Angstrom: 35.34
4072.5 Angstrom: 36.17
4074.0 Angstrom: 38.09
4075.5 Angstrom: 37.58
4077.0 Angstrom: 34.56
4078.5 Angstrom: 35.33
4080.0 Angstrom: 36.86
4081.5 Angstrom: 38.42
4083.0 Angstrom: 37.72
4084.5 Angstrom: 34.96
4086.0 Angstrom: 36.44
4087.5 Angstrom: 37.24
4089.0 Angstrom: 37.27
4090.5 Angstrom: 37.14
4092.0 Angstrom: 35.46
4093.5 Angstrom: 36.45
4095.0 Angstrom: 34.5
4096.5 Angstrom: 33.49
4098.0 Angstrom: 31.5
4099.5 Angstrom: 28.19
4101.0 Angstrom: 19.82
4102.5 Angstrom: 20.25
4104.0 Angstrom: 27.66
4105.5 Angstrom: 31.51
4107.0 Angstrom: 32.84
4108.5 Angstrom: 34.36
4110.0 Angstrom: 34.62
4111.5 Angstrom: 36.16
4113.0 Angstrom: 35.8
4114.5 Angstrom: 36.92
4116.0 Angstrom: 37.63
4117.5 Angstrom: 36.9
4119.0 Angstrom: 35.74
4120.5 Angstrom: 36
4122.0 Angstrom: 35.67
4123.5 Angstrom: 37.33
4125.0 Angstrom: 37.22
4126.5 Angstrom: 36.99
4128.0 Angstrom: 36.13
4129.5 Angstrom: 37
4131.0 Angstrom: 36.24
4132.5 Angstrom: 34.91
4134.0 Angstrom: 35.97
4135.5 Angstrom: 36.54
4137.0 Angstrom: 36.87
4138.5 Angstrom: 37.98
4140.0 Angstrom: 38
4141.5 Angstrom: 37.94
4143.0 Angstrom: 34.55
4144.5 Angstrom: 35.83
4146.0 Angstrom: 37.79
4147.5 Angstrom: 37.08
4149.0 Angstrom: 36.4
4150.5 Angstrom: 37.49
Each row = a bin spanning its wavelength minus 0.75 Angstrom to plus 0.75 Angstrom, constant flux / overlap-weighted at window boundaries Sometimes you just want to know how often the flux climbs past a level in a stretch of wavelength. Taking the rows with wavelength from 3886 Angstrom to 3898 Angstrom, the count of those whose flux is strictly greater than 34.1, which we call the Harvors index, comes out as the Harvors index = 1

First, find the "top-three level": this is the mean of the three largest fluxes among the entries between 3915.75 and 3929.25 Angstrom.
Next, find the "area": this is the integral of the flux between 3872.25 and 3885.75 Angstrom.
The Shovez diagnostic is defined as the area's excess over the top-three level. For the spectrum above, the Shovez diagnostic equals 422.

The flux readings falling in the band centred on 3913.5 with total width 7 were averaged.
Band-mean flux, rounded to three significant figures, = 35.8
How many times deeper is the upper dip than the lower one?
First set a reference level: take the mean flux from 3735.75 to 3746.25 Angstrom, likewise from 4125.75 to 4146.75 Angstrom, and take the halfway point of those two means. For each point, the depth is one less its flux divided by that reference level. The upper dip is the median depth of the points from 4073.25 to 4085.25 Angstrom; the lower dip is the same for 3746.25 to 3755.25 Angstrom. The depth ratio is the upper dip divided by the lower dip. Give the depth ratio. -0.7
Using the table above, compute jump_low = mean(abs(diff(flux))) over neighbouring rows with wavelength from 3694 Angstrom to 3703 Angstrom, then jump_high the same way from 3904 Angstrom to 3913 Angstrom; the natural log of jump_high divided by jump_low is 0.45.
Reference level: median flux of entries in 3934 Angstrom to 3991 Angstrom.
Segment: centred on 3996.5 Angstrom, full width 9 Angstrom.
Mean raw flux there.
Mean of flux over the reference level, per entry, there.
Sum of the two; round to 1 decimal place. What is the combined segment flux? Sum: 37.2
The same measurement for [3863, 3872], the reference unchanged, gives 37.4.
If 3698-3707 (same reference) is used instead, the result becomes 26.0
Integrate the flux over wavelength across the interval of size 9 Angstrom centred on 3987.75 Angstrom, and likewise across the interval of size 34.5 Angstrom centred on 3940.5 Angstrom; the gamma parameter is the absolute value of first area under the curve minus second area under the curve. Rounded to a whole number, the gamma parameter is 682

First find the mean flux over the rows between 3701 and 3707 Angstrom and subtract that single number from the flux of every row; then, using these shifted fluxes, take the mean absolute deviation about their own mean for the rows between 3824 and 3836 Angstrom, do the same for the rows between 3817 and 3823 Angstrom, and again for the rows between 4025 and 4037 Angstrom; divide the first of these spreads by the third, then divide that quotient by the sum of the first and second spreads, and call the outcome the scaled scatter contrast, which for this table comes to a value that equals 0.9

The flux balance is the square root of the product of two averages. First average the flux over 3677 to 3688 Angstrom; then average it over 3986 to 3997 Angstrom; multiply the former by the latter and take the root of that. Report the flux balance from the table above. 30.3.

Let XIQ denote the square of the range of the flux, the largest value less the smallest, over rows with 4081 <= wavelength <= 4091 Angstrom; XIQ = 12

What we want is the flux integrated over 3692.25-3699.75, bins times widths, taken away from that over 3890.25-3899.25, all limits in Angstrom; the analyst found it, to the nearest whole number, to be 90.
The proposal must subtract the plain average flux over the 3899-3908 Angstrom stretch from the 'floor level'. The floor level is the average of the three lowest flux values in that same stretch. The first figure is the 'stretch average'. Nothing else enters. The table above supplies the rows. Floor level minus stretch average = -1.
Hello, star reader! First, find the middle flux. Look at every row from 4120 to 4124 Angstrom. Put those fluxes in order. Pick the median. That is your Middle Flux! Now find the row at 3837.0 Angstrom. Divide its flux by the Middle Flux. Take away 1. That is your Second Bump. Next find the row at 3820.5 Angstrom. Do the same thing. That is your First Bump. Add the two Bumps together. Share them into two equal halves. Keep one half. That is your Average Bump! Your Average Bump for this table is -0.24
